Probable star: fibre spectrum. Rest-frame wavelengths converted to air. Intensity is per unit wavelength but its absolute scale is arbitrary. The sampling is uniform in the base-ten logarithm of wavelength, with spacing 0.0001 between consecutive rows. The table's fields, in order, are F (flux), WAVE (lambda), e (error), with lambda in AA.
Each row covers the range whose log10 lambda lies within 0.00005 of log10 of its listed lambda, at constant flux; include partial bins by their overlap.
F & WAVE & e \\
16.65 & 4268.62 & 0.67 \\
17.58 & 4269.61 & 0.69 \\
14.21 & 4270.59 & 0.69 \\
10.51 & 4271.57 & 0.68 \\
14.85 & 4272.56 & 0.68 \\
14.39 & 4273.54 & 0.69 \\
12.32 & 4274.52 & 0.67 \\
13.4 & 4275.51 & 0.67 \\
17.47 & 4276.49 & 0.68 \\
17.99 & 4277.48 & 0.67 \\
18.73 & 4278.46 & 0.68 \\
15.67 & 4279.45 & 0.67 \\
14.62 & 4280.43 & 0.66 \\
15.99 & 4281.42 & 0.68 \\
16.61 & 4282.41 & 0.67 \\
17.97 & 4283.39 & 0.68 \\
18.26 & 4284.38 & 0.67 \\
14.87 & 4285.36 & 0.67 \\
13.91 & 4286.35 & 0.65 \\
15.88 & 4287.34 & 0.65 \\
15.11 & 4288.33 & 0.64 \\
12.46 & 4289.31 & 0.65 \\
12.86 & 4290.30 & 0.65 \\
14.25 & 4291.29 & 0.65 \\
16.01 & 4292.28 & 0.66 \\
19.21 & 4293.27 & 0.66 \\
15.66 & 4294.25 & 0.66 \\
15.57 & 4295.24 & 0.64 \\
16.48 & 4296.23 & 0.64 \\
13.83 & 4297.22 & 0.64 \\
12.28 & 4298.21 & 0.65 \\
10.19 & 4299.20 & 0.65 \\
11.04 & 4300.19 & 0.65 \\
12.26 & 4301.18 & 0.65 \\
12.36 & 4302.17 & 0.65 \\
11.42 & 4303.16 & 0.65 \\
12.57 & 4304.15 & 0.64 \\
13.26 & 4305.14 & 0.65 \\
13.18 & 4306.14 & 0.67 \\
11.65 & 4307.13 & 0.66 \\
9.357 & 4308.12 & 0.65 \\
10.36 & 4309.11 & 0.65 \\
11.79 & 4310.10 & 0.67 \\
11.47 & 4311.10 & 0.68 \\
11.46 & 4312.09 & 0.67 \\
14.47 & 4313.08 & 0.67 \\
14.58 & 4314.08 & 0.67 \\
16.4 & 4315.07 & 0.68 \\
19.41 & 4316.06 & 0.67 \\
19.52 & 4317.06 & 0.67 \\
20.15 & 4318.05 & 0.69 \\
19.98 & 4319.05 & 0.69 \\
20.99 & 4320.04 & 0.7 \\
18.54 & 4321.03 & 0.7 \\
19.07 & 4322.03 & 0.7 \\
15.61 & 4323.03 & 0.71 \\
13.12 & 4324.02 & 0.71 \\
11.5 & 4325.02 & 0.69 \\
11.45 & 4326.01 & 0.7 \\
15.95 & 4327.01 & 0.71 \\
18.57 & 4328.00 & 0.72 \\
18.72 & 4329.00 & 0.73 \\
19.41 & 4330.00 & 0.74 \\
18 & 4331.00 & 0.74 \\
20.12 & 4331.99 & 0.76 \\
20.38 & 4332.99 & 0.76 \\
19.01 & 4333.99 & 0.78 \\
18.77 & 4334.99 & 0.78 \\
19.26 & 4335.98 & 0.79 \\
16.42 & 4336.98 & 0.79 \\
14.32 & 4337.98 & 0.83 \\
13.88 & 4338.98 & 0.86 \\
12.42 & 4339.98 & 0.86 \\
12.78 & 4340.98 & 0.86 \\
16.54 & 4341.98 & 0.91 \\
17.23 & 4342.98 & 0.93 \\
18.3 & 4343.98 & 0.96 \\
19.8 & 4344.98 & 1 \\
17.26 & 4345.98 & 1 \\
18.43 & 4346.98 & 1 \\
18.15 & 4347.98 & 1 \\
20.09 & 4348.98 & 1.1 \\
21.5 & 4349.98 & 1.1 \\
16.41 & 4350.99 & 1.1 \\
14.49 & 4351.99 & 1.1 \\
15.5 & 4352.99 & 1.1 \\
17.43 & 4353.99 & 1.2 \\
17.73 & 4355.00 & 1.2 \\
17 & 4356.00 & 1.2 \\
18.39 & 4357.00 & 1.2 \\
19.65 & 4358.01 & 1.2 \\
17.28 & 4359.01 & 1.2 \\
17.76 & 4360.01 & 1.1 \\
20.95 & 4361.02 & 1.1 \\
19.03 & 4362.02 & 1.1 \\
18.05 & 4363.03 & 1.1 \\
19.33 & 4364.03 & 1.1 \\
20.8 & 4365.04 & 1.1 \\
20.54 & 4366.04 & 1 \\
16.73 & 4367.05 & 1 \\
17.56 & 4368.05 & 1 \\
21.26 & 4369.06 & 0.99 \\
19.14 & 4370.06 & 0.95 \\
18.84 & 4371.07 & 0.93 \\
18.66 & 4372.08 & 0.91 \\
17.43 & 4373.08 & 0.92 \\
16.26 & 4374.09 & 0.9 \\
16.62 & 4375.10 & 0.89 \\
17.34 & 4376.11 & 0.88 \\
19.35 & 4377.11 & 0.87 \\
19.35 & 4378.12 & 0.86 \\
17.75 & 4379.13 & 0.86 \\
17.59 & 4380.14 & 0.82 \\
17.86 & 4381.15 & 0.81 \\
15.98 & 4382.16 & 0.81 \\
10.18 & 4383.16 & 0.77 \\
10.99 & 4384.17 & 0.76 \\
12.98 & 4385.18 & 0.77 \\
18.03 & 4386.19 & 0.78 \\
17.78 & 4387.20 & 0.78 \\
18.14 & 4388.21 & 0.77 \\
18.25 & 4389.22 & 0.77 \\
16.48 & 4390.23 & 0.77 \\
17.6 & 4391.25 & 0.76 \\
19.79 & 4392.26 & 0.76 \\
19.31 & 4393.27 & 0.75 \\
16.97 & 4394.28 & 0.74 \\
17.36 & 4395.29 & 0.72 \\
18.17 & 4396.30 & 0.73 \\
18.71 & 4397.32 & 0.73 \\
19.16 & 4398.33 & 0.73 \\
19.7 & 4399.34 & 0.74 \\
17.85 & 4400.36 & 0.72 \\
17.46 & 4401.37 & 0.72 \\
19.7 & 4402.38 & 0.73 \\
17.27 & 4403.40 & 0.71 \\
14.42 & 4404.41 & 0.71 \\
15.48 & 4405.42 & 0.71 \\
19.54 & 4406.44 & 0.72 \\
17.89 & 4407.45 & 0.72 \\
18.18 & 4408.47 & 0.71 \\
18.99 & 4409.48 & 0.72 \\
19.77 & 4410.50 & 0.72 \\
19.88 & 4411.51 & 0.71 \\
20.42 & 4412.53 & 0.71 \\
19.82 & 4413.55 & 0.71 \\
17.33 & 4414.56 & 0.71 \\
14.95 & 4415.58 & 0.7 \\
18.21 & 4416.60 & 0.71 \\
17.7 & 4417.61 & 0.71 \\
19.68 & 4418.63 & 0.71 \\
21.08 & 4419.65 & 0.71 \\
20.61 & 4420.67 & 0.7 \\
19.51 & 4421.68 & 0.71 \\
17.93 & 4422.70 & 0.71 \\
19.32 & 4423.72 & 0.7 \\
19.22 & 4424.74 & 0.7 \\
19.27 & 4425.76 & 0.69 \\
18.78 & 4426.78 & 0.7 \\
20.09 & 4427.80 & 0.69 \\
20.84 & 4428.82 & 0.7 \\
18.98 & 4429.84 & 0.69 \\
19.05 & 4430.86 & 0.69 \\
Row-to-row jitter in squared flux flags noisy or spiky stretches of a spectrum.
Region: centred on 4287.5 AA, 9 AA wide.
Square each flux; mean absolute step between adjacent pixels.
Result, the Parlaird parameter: 44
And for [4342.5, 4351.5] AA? 71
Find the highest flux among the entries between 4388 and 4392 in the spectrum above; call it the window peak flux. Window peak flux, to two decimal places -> 18.25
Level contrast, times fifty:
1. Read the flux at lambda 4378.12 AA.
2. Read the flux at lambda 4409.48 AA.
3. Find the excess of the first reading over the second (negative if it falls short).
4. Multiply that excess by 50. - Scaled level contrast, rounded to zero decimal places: 18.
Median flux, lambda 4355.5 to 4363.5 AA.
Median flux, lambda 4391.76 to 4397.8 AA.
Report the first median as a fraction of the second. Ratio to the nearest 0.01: 0.99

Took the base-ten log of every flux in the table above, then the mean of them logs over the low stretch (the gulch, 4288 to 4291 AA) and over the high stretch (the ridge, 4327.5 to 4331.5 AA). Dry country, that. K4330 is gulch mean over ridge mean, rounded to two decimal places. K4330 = 0.89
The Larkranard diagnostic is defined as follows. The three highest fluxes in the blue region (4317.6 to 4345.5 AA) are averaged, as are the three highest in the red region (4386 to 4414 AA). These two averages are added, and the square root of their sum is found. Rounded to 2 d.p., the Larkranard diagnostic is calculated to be 6.37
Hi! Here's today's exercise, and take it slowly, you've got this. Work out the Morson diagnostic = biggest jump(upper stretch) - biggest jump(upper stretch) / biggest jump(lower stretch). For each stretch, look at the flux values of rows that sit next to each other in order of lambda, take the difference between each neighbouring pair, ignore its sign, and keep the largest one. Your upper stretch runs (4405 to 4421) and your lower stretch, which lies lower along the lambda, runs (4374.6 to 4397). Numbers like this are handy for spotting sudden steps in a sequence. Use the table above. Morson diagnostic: 3.4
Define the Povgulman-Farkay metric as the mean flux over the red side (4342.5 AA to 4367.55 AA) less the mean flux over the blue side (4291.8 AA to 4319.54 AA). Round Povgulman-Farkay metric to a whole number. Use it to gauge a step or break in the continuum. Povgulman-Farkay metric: 4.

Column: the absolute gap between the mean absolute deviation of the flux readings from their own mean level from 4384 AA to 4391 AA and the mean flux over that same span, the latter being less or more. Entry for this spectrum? 14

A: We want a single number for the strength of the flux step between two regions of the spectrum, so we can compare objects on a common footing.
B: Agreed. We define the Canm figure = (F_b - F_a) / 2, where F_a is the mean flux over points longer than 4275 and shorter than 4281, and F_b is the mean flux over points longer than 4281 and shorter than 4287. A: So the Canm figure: 0.0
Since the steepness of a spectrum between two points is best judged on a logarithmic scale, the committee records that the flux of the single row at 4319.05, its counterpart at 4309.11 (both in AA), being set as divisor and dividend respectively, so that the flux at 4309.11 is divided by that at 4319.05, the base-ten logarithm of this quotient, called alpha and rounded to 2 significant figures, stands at -0.29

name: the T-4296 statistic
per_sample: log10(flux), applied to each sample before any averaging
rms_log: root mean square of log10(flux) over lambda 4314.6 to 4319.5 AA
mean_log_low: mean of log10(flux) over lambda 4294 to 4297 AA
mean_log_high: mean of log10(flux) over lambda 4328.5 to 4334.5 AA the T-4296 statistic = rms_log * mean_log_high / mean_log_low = 1.37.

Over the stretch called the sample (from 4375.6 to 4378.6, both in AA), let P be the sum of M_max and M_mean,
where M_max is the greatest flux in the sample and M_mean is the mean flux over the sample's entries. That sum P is 38.0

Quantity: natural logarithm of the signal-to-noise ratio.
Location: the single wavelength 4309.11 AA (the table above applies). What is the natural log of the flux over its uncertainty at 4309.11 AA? 2.77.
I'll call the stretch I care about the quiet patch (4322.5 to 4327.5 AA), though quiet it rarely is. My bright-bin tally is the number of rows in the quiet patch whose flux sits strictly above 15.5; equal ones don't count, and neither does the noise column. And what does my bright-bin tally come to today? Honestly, 2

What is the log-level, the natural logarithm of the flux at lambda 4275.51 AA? 2.60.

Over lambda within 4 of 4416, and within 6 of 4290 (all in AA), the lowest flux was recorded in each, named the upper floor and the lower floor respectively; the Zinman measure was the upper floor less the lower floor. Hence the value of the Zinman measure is 2.5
